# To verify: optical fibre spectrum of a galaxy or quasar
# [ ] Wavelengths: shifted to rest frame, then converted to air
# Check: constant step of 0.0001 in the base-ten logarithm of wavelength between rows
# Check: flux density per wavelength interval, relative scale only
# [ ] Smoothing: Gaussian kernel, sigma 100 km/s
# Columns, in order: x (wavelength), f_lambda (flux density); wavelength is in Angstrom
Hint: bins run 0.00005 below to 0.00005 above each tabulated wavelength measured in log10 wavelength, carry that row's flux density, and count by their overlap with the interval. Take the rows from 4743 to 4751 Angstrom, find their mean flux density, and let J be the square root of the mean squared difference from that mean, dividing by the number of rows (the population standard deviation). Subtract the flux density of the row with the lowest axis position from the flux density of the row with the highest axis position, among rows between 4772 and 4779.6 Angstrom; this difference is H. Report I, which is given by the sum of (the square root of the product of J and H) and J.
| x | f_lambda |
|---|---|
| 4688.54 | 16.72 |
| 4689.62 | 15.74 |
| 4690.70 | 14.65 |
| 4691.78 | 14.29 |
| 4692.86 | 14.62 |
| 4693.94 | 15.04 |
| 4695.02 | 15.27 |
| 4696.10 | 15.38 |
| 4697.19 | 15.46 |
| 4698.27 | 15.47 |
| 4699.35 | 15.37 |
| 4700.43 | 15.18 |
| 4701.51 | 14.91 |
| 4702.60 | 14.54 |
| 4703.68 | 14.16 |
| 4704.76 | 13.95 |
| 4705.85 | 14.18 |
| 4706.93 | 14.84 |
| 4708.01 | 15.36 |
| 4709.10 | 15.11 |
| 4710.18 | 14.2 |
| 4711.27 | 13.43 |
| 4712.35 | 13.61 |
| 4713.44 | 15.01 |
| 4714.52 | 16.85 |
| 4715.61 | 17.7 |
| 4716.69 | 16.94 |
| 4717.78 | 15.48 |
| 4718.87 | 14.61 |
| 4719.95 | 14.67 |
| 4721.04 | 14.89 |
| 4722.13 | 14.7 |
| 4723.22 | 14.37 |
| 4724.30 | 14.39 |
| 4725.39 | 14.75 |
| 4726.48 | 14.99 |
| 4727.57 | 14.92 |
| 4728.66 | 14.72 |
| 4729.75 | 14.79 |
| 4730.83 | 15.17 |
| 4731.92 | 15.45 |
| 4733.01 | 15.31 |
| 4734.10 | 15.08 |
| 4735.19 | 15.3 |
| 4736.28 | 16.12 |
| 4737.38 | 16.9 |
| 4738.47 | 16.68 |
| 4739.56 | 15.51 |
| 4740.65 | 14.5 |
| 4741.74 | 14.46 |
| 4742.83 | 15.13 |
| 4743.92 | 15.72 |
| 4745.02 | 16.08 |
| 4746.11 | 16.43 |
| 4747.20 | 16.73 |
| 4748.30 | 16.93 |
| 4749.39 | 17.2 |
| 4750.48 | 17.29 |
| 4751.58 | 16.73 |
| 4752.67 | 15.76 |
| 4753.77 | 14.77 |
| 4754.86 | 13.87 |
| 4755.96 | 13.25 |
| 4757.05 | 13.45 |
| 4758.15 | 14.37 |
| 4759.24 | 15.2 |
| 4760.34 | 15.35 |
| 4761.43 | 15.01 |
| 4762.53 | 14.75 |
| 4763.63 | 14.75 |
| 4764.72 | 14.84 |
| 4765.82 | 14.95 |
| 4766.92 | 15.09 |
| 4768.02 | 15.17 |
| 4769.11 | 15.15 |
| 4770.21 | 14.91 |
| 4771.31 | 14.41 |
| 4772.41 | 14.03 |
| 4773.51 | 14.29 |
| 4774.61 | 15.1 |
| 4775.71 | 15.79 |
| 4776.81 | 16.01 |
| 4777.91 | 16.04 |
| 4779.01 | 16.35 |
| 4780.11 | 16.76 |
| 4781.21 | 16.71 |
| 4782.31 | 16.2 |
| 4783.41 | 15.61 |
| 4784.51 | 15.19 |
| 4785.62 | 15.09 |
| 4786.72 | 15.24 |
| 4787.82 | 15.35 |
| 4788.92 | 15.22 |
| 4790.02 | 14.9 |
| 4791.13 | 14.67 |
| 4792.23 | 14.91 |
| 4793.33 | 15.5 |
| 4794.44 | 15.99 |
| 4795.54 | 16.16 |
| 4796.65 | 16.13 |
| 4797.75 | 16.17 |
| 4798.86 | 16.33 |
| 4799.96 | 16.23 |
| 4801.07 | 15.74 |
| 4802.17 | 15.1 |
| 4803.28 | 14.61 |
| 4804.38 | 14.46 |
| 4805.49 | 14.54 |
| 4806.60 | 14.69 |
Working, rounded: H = 2.32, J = 0.54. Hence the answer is 1.7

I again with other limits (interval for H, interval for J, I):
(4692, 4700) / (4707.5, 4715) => 2.0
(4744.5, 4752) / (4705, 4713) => 1.4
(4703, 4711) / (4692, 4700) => 0.4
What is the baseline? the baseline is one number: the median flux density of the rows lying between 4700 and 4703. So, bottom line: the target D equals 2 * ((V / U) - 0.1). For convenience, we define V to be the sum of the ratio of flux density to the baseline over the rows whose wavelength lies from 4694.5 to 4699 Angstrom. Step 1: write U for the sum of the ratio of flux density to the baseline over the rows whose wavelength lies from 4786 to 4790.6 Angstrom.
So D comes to 1.83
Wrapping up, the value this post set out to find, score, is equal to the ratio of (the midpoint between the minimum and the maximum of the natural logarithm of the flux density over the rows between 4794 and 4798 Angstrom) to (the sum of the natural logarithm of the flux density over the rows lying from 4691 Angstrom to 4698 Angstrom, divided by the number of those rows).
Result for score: 1.03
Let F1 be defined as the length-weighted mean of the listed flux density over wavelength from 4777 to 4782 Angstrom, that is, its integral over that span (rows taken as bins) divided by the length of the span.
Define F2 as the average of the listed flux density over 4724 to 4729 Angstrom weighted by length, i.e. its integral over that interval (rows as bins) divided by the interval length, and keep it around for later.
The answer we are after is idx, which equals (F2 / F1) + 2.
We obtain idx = 2.90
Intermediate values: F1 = 16.4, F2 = 14.8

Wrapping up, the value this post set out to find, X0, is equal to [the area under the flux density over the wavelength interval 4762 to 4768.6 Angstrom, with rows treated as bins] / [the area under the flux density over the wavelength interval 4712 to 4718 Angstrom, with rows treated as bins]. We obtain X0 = 1.03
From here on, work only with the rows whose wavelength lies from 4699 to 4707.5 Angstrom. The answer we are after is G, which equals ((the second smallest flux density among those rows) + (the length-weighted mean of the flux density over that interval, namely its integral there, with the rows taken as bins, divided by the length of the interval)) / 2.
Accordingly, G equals 14.4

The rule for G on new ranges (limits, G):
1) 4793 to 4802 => 15.9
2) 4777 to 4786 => 15.6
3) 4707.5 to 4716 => 14.4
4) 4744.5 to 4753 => 16.4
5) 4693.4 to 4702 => 15.2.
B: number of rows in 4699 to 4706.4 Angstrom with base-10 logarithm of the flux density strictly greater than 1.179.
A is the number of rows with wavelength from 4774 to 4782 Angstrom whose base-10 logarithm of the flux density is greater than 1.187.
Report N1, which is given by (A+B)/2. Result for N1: 4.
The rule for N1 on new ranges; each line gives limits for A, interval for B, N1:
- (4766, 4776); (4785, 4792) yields 2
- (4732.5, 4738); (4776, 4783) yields 4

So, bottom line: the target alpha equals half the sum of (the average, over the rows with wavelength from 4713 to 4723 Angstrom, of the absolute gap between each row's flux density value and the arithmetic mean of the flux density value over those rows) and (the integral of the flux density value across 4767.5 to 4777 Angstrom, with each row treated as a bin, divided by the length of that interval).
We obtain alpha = 8.0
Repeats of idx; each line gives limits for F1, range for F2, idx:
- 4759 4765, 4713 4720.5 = 3.06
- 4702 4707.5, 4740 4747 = 3.08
